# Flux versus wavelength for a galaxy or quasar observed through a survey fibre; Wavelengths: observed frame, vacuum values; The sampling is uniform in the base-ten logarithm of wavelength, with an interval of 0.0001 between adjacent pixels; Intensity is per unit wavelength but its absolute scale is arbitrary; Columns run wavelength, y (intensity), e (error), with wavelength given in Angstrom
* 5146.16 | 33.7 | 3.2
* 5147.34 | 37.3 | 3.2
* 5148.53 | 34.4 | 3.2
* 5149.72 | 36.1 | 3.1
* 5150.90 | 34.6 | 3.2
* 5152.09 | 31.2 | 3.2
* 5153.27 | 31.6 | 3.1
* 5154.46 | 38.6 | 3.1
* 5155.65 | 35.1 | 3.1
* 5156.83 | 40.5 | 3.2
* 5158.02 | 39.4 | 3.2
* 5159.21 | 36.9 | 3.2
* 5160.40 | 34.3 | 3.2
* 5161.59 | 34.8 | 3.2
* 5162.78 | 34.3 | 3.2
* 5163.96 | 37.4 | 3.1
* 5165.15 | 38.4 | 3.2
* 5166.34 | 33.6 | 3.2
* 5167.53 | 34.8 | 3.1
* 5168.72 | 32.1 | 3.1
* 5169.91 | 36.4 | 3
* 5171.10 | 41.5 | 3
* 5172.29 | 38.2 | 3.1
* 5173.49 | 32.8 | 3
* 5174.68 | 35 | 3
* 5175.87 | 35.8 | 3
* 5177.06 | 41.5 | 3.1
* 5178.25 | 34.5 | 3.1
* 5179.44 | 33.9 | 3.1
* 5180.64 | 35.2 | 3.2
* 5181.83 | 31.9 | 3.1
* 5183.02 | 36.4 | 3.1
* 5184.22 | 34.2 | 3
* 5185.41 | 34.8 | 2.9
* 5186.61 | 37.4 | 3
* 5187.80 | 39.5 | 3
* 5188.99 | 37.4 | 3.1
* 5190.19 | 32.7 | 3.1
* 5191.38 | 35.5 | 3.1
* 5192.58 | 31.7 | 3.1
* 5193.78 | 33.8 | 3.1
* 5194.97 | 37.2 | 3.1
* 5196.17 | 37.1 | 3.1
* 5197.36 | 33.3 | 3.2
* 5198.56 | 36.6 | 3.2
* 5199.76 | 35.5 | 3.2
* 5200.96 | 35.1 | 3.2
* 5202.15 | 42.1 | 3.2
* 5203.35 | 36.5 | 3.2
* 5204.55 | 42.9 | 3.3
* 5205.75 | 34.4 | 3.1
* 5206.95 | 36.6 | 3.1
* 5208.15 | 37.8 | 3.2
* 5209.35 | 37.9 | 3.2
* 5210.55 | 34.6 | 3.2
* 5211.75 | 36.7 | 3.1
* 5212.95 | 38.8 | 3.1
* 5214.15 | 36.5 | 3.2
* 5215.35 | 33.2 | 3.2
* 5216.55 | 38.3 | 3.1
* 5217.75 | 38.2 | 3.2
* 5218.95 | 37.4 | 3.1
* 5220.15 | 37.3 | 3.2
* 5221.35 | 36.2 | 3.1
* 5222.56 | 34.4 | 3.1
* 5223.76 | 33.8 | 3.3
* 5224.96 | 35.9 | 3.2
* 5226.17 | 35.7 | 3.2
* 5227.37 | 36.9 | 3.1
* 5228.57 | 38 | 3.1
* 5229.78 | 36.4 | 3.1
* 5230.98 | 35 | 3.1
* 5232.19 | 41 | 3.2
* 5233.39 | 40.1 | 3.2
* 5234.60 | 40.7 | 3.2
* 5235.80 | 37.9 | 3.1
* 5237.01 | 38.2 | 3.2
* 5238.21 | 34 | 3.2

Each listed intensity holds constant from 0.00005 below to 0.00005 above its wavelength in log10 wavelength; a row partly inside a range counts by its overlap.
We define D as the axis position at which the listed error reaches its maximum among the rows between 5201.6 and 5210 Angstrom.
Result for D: 5204.55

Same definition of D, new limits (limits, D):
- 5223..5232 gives 5223.76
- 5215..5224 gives 5223.76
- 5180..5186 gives 5180.64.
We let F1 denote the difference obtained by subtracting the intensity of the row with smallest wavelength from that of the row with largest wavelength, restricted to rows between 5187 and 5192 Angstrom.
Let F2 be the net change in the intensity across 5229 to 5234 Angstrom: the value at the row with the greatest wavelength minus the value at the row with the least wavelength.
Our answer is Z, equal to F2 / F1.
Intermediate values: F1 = -4.0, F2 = 3.7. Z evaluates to -1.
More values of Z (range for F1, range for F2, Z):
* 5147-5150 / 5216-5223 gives 3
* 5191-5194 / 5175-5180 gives 1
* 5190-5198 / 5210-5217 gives 6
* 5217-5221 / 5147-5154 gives 6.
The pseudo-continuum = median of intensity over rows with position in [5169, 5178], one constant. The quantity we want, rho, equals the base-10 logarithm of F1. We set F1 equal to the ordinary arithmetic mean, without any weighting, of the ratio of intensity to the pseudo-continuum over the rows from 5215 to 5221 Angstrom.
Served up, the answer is 0.006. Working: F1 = 1.01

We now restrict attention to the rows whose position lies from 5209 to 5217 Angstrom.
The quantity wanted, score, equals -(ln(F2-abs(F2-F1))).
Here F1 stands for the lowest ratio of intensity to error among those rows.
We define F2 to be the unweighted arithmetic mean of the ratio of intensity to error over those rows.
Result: -2.34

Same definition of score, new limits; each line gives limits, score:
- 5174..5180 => -2.39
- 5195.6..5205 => -2.34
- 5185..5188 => -2.48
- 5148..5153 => -2.28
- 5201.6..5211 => -2.38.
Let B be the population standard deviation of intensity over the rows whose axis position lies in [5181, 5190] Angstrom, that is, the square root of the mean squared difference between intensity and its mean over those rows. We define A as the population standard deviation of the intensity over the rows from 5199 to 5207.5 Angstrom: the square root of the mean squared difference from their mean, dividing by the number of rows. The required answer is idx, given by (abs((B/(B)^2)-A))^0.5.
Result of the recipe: 1.7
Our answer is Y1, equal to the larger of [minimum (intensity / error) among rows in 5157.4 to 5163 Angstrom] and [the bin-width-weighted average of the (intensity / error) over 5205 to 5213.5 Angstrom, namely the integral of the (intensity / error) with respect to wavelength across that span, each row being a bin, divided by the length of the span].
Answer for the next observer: 11.7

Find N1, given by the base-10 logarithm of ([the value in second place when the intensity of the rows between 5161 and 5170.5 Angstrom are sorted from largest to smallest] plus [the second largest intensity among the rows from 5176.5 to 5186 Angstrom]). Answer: 1.87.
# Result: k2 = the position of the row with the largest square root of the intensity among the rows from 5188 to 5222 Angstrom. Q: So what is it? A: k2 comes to 5204.55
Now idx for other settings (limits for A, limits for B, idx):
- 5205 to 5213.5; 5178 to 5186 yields 0.9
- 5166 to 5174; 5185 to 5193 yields 1.6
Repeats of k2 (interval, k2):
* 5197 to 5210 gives 5204.55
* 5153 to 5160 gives 5156.83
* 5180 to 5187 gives 5186.61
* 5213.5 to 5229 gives 5216.55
